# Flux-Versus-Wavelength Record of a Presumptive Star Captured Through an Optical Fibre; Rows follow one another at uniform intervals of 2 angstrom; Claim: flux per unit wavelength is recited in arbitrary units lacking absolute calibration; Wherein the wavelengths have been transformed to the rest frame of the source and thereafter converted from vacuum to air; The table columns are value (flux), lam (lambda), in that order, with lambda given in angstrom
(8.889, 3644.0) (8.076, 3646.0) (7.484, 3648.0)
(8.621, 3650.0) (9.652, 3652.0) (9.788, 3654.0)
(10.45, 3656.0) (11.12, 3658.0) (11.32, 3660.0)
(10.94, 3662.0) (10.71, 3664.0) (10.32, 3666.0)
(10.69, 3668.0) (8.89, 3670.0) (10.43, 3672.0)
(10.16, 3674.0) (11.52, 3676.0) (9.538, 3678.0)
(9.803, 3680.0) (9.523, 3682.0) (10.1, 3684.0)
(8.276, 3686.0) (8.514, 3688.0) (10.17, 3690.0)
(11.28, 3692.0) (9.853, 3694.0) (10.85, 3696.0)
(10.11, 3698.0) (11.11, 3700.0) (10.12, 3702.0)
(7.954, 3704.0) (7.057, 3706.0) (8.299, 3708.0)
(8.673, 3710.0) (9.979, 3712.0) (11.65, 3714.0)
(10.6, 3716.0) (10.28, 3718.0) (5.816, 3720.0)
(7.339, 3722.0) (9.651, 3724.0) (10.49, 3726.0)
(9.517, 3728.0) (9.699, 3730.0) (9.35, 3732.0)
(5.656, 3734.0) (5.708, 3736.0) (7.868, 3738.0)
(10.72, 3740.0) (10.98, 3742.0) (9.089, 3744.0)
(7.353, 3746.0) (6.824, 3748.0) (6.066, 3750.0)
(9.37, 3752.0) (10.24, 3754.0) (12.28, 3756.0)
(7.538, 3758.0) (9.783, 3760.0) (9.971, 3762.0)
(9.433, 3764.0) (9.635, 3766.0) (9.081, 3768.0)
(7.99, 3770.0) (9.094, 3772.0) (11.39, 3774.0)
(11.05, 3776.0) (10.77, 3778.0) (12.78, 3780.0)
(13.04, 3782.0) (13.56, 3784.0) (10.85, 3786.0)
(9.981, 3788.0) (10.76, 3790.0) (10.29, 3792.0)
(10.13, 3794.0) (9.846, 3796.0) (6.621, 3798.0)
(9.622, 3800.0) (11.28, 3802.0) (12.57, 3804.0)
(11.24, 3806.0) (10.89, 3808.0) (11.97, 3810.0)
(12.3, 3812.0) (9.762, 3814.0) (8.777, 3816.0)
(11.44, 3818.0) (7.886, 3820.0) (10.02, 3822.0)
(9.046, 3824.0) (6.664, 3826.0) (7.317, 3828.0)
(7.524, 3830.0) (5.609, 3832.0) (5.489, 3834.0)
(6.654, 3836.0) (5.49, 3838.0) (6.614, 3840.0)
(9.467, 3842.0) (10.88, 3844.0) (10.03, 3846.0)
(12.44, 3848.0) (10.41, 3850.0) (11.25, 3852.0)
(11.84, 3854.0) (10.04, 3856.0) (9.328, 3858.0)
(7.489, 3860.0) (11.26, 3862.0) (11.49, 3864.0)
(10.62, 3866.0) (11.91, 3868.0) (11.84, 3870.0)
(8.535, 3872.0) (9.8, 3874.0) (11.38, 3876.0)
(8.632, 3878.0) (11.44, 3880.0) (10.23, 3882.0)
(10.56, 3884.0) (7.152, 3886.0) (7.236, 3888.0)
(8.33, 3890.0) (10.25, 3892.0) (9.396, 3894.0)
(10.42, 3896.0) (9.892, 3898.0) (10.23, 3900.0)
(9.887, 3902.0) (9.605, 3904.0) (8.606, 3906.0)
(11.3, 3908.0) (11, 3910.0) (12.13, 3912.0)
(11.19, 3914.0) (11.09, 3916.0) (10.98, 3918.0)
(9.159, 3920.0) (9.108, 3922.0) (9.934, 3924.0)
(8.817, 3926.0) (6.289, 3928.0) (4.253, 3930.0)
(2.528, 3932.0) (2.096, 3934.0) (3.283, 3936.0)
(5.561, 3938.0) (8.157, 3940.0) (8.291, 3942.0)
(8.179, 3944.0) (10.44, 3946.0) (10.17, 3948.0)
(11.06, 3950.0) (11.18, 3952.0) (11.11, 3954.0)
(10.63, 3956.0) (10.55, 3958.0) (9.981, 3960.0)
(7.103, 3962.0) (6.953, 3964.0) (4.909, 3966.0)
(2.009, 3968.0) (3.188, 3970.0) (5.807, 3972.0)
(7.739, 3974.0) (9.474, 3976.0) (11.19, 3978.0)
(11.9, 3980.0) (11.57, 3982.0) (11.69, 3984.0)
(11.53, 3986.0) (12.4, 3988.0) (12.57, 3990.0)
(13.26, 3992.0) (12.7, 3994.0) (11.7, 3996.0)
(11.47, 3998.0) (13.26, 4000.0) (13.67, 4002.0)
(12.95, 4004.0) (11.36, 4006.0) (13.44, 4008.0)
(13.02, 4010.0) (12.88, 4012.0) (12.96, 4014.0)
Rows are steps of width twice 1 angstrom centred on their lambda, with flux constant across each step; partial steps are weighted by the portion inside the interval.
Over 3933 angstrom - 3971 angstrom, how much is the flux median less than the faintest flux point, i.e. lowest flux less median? -6.2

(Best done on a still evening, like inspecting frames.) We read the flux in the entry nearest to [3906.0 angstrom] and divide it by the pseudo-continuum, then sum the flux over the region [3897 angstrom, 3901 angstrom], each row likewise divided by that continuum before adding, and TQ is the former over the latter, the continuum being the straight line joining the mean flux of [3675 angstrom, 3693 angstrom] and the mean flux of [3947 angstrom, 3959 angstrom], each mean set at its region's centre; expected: 0.43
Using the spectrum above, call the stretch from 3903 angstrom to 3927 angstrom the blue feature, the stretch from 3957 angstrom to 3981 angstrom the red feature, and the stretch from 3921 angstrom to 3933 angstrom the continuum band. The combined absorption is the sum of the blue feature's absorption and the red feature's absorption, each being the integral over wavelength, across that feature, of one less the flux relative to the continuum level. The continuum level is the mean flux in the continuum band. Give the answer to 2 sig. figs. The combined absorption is -15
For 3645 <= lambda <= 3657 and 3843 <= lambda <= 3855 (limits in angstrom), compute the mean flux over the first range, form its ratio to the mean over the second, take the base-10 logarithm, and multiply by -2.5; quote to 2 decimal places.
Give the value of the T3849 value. 0.23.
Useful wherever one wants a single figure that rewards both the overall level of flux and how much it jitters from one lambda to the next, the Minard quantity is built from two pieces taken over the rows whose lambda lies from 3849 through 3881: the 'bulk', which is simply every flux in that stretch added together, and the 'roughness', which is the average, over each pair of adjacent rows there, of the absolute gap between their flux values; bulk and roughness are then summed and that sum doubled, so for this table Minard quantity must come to 338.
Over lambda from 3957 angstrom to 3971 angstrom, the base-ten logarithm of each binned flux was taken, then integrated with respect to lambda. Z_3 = 10.4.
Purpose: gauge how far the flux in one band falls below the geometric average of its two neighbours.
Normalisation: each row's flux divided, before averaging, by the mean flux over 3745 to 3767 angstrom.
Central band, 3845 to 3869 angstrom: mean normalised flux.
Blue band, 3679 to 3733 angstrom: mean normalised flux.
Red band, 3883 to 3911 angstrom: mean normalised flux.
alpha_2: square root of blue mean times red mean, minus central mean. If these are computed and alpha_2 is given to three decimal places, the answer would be -0.129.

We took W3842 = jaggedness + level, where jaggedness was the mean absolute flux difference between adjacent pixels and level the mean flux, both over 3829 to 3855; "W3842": 10.1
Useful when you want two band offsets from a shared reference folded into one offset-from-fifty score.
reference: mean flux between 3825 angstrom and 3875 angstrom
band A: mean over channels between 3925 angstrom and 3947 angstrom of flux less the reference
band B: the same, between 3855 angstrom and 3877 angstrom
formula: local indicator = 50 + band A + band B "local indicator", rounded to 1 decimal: 48.1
